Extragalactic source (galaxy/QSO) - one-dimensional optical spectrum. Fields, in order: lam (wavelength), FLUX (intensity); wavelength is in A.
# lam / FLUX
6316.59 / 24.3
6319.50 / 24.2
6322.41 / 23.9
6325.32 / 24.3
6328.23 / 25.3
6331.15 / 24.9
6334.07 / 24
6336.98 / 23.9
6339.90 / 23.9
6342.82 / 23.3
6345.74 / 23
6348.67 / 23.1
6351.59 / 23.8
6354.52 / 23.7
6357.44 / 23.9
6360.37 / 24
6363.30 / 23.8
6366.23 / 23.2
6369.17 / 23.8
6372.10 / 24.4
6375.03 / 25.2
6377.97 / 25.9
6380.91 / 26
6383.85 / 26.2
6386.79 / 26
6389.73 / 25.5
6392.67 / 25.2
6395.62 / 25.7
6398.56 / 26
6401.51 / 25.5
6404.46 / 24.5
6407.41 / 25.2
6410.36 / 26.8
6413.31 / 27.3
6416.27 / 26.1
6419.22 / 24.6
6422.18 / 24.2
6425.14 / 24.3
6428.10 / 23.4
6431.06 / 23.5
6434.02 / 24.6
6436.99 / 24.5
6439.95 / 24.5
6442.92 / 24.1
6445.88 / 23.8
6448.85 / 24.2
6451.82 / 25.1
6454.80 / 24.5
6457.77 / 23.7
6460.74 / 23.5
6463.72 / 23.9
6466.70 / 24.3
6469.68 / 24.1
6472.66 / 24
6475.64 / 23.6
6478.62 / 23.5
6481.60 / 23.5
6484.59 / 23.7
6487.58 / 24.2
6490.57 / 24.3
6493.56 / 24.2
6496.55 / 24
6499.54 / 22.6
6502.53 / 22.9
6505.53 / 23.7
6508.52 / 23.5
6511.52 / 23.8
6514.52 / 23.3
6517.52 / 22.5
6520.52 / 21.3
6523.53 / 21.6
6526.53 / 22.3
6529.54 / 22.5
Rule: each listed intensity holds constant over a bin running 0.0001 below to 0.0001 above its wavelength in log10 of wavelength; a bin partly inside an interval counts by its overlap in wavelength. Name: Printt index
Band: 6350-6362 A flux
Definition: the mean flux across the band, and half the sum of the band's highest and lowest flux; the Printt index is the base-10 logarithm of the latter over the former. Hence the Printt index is 0.0000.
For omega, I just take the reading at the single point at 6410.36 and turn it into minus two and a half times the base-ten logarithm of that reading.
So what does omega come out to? -3.57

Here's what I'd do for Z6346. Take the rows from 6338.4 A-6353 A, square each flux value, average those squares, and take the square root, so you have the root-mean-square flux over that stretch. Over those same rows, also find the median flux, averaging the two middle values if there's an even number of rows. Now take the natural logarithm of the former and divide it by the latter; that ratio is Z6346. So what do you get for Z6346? 0.135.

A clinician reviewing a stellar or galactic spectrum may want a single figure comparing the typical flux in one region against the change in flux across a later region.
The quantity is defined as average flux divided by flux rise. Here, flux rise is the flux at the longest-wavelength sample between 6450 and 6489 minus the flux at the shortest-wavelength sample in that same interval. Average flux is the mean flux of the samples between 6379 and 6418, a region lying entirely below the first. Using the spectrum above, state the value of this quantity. -29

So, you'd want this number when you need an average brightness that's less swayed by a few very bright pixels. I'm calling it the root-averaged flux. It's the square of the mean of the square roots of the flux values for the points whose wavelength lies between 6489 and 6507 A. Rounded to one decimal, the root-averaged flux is 23.6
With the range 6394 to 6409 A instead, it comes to 25.4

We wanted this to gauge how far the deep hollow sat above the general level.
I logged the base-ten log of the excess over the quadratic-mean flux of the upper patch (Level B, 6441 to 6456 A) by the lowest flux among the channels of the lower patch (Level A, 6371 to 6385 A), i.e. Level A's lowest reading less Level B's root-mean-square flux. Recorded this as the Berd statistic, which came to -1.25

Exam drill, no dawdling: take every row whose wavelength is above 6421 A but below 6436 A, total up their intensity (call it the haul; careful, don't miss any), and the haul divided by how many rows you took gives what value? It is 24.0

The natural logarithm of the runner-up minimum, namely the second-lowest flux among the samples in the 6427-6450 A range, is 3.16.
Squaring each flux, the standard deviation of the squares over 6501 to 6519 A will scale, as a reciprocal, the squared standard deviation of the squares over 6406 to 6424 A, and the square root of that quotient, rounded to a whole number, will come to 13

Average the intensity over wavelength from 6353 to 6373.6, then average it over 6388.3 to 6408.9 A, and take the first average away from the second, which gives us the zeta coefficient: 1.5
